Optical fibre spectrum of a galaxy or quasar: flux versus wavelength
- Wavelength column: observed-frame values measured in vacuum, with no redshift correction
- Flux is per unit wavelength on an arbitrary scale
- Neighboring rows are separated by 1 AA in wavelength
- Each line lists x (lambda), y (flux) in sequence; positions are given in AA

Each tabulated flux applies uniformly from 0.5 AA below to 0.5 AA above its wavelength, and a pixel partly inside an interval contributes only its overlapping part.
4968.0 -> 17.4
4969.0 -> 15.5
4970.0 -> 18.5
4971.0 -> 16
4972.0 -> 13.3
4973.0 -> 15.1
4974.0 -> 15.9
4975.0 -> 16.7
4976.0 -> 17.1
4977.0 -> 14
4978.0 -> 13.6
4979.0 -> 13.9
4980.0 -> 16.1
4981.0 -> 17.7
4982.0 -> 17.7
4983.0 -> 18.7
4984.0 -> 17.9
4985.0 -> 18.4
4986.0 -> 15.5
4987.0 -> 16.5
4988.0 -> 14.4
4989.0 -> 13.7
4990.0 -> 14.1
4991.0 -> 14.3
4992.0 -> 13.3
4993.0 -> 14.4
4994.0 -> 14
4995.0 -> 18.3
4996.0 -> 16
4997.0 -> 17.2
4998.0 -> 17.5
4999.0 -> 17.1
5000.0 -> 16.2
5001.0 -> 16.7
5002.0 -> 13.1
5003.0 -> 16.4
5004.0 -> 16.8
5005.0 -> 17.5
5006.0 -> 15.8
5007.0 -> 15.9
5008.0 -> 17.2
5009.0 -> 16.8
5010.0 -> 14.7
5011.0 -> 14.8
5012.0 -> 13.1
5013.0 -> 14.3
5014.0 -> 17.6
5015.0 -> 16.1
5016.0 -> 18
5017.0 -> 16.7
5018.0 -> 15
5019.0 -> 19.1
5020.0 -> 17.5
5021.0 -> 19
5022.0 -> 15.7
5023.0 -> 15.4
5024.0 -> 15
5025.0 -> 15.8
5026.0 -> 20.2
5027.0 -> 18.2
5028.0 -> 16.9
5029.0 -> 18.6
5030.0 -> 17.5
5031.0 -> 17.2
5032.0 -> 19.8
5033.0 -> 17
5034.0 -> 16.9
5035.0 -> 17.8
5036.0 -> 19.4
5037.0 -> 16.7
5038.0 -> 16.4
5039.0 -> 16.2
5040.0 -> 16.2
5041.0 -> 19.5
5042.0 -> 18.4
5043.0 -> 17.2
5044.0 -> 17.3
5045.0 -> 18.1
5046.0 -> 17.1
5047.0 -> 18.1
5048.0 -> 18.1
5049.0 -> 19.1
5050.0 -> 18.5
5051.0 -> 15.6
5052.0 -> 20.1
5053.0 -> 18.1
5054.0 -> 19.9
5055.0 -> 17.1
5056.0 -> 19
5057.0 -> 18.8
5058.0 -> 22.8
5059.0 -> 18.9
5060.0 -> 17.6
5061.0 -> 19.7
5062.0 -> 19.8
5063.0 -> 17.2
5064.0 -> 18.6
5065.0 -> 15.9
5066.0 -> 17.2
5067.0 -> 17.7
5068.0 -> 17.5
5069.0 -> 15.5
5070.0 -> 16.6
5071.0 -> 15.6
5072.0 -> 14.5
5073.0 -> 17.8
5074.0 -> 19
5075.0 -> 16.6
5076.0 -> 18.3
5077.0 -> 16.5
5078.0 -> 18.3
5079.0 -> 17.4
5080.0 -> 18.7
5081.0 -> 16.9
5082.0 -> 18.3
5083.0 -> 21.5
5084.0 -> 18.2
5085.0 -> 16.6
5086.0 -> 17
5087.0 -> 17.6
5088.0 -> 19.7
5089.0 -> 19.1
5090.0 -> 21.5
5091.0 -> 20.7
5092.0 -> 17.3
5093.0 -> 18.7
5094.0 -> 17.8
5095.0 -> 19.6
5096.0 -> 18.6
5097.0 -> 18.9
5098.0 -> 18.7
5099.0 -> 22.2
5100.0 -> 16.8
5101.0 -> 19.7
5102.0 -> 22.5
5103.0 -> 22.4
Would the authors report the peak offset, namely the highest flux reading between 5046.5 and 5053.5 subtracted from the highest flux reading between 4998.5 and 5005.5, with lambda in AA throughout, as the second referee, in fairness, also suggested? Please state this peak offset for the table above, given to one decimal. -2.6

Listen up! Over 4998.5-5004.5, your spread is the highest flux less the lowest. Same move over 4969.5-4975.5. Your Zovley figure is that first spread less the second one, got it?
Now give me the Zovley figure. -1.2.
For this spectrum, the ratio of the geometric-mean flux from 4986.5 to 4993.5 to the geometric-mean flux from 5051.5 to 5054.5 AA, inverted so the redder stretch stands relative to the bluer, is 1.35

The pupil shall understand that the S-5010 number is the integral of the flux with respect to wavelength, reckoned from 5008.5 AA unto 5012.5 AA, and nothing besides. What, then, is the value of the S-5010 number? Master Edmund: 59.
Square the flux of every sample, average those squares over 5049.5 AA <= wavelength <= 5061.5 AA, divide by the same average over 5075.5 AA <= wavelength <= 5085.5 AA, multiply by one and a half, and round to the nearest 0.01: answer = 1.63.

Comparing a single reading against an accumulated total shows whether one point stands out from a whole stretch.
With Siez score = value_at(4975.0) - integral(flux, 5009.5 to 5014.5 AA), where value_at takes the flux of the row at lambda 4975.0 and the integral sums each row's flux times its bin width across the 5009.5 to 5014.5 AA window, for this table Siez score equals -58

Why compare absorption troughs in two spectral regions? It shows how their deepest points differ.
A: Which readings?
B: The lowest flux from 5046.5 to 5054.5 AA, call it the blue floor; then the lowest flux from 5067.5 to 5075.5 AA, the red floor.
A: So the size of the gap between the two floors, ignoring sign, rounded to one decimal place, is 1.1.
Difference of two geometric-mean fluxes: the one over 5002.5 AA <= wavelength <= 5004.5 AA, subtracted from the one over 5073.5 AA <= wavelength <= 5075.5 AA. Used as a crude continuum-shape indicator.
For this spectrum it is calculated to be 1.2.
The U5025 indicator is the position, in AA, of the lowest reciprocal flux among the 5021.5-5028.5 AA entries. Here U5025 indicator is 5026.0 AA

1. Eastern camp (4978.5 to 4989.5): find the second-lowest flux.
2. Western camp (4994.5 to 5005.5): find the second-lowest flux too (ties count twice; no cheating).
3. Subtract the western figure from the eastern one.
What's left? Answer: -2.1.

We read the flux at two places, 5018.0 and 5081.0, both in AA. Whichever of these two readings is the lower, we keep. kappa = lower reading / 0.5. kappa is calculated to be 30.0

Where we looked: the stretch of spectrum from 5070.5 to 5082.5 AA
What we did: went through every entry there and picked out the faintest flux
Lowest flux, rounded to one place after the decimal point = 14.5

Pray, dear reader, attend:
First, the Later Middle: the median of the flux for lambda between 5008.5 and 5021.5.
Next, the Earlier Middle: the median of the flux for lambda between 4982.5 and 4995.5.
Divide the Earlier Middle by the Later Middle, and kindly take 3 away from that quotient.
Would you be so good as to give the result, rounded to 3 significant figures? -2.14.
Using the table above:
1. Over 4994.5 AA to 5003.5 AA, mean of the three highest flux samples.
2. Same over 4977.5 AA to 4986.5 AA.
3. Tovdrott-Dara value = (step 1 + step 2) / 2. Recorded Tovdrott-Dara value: 18.0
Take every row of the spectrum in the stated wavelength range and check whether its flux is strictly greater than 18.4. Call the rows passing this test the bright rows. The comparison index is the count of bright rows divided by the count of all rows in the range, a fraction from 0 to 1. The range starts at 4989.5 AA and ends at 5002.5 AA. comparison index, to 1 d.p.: 0.0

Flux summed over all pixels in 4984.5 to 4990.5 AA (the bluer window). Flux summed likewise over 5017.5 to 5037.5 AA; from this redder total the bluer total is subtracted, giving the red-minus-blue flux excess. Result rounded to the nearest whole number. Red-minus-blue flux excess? 256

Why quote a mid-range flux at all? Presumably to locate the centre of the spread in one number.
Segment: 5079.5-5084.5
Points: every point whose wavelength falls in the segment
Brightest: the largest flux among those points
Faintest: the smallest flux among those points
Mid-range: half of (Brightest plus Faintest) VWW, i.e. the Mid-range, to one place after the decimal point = 19.2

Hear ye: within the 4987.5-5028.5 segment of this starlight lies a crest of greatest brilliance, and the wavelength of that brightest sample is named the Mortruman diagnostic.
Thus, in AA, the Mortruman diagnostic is 5026.0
